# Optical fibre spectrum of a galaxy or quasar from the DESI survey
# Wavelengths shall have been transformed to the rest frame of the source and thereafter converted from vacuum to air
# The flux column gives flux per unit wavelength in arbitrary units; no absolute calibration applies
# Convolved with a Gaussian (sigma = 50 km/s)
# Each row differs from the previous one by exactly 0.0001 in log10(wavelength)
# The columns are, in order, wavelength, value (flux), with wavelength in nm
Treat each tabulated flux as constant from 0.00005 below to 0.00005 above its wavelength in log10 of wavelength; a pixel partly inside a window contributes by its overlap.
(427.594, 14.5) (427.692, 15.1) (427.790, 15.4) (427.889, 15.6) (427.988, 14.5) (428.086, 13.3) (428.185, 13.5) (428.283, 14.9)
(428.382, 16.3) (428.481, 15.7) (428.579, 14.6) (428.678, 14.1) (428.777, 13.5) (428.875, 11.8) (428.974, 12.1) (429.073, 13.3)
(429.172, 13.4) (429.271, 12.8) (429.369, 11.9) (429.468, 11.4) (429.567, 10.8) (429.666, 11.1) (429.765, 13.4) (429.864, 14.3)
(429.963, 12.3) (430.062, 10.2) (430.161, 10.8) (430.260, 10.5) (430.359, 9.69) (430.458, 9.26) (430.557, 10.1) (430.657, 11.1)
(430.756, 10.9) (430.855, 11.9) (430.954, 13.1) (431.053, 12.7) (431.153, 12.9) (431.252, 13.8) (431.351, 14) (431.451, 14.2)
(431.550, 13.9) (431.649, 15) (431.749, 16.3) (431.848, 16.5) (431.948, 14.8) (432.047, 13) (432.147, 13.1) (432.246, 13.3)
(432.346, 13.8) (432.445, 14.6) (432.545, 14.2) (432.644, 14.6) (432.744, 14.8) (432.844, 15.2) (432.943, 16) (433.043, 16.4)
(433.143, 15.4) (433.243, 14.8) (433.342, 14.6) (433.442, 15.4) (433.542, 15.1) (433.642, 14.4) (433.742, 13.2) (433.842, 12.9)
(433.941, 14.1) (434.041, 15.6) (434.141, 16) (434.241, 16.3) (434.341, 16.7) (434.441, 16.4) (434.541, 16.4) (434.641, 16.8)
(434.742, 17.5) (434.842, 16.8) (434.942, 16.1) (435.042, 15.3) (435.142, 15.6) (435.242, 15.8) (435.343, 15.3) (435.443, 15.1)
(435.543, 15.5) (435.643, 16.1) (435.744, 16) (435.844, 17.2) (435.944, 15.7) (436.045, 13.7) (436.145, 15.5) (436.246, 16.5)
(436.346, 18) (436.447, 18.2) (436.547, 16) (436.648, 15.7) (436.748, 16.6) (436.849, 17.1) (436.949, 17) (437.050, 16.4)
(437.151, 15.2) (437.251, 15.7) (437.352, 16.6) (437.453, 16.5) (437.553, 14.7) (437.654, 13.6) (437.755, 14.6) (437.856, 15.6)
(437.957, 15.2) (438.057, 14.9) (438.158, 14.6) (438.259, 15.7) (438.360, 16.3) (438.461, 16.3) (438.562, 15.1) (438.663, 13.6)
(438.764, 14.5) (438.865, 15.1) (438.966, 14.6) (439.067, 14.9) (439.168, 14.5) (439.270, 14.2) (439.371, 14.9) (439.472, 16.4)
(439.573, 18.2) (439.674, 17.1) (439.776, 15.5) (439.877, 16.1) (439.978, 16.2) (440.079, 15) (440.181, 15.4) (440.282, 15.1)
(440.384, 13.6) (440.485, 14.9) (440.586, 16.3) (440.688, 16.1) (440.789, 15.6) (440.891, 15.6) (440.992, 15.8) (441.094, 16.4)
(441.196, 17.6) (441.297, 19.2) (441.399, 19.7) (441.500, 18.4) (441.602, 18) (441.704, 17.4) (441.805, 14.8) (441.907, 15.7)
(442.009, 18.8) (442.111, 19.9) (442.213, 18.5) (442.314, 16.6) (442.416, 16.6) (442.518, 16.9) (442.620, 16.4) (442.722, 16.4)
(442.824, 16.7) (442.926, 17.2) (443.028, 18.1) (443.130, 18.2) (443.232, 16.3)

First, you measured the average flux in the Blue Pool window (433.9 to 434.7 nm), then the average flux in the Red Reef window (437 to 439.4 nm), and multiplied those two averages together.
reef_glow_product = 243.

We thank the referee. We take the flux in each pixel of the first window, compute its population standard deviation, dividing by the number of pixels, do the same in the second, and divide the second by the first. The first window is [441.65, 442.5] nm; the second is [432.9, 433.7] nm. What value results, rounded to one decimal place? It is 0.4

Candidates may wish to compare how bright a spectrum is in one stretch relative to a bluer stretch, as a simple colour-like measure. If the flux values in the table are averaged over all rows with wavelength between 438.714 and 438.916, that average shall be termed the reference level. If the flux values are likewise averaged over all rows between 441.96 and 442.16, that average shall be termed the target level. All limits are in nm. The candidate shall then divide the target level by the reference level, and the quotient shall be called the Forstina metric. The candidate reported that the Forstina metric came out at 1.31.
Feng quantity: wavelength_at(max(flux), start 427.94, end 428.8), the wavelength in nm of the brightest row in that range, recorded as 428.382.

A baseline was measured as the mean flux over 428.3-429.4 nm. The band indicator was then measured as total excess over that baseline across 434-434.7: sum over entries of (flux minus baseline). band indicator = 19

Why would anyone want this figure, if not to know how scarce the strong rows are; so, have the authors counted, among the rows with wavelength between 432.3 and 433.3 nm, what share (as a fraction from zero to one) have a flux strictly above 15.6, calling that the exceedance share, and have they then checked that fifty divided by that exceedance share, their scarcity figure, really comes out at 250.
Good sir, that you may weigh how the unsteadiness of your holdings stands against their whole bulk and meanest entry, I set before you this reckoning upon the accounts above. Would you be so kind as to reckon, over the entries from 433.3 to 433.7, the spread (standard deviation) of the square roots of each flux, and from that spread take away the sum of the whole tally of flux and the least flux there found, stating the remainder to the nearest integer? -74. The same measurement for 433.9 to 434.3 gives -76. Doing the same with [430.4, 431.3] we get -115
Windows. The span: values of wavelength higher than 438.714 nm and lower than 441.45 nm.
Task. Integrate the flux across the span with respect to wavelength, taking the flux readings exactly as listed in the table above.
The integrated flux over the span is 43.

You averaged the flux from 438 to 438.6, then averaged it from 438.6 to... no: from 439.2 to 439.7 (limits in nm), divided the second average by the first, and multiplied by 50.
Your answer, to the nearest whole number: 52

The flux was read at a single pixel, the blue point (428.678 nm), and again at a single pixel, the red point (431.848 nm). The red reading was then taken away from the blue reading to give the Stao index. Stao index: -2.4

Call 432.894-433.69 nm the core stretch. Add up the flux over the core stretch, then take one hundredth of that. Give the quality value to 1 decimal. 1.2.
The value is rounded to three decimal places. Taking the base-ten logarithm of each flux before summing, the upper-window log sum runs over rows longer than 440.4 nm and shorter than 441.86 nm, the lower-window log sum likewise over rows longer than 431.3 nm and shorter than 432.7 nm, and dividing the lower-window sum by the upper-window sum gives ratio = 0.944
